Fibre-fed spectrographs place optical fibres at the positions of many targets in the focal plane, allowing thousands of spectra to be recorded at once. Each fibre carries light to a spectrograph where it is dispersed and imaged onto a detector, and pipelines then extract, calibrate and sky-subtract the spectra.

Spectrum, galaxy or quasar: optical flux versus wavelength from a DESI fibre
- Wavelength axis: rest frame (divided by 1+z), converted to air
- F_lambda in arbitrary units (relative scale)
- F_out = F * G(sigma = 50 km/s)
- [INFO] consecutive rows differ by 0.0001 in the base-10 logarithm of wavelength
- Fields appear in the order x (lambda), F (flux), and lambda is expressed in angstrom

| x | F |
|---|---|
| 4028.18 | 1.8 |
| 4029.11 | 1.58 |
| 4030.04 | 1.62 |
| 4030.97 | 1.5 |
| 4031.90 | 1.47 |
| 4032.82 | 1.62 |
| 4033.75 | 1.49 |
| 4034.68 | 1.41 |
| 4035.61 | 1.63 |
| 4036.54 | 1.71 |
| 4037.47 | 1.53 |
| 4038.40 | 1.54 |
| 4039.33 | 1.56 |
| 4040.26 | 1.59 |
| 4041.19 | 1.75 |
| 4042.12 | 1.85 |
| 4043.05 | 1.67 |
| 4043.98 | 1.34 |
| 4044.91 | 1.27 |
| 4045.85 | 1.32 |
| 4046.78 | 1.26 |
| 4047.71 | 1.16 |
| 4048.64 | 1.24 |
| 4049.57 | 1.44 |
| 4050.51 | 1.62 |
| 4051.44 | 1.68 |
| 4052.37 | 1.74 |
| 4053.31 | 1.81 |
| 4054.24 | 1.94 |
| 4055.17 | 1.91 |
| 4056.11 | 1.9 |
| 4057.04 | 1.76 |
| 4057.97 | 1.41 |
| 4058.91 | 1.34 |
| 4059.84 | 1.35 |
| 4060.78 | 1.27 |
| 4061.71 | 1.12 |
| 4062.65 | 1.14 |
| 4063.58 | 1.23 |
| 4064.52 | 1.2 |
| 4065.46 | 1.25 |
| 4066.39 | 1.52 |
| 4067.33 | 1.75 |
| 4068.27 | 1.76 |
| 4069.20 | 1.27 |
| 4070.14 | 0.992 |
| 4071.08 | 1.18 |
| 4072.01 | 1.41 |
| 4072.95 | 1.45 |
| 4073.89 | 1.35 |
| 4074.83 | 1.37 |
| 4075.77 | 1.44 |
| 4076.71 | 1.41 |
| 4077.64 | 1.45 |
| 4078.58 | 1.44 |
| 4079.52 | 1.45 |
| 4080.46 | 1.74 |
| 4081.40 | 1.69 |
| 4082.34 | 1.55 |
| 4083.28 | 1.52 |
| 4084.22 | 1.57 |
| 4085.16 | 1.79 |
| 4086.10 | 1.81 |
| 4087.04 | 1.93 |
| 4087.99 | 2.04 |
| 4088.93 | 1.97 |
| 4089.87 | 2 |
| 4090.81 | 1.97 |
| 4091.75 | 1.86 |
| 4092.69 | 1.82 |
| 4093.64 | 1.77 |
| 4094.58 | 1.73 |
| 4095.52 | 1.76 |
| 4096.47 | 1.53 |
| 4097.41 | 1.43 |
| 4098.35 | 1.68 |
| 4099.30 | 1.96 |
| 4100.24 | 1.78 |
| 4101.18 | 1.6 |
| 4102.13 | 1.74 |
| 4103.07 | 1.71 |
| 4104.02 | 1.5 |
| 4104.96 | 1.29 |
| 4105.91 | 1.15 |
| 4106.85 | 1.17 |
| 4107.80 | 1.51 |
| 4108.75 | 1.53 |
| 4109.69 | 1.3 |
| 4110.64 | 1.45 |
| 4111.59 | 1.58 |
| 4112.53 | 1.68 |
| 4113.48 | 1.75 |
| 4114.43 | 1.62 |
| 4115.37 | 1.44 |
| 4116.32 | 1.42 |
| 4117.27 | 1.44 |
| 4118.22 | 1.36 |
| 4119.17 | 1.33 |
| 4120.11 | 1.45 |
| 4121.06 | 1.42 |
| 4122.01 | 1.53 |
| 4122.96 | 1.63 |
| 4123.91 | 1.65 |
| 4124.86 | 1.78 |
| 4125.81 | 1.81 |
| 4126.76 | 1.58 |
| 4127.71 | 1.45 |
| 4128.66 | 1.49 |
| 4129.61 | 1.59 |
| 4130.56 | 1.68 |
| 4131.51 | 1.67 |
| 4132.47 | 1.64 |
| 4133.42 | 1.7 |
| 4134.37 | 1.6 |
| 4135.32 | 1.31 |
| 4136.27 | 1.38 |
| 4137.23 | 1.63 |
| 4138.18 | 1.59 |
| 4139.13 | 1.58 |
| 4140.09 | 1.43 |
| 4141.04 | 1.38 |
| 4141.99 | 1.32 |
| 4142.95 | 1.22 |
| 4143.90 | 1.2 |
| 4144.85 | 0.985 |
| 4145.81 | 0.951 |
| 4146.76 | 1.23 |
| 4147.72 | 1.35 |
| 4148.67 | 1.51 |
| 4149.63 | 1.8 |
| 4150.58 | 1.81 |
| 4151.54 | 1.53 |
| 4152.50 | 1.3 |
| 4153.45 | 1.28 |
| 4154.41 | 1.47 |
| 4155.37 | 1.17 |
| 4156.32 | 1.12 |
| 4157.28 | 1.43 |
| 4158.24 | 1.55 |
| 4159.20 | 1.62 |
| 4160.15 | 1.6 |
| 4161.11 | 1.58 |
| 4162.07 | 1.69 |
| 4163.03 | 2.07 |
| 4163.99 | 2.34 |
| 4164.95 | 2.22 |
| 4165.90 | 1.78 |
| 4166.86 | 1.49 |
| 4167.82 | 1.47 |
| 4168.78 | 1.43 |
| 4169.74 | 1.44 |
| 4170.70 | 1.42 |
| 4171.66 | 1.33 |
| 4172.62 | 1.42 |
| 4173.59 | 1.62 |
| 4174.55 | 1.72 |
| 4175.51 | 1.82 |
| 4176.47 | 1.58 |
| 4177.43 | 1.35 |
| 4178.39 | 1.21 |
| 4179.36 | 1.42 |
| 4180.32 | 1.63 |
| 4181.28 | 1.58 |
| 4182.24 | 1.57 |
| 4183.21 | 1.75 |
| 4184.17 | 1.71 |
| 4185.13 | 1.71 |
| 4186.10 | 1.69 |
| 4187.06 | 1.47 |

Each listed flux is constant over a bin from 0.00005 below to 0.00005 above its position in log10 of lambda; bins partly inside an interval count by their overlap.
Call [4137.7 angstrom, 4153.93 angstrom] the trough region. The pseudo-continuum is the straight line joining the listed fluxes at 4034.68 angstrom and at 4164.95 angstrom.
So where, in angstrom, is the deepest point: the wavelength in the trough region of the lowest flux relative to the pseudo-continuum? 4145.81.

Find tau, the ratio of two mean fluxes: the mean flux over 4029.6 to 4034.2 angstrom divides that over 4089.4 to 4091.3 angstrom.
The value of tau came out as 1.29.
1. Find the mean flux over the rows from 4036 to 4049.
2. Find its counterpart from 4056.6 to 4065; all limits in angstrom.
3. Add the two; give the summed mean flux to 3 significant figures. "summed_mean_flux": 2.80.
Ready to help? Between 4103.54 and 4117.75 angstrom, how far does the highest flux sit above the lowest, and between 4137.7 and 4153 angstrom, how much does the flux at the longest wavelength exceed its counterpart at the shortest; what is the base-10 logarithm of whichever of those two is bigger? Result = -0.22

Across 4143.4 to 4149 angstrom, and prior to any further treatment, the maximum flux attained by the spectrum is 1.51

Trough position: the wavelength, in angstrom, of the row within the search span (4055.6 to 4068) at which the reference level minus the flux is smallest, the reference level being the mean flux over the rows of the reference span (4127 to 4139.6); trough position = 4056.11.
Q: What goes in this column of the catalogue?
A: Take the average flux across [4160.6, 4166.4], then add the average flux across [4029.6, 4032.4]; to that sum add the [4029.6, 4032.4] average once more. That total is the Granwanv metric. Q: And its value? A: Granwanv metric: 5.01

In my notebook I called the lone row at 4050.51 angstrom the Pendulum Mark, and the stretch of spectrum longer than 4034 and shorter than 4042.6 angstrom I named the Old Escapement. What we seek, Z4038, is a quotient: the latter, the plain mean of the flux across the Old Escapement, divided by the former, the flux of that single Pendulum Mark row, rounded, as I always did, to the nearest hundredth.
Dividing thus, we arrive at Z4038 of 1.00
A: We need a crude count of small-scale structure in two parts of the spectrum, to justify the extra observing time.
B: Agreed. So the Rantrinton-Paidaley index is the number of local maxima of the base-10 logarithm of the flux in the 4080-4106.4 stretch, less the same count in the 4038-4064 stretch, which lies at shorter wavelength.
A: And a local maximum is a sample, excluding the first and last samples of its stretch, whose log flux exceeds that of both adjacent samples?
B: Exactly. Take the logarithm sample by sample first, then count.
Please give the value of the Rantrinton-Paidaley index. 1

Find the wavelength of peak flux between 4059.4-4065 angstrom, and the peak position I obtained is 4059.84 angstrom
